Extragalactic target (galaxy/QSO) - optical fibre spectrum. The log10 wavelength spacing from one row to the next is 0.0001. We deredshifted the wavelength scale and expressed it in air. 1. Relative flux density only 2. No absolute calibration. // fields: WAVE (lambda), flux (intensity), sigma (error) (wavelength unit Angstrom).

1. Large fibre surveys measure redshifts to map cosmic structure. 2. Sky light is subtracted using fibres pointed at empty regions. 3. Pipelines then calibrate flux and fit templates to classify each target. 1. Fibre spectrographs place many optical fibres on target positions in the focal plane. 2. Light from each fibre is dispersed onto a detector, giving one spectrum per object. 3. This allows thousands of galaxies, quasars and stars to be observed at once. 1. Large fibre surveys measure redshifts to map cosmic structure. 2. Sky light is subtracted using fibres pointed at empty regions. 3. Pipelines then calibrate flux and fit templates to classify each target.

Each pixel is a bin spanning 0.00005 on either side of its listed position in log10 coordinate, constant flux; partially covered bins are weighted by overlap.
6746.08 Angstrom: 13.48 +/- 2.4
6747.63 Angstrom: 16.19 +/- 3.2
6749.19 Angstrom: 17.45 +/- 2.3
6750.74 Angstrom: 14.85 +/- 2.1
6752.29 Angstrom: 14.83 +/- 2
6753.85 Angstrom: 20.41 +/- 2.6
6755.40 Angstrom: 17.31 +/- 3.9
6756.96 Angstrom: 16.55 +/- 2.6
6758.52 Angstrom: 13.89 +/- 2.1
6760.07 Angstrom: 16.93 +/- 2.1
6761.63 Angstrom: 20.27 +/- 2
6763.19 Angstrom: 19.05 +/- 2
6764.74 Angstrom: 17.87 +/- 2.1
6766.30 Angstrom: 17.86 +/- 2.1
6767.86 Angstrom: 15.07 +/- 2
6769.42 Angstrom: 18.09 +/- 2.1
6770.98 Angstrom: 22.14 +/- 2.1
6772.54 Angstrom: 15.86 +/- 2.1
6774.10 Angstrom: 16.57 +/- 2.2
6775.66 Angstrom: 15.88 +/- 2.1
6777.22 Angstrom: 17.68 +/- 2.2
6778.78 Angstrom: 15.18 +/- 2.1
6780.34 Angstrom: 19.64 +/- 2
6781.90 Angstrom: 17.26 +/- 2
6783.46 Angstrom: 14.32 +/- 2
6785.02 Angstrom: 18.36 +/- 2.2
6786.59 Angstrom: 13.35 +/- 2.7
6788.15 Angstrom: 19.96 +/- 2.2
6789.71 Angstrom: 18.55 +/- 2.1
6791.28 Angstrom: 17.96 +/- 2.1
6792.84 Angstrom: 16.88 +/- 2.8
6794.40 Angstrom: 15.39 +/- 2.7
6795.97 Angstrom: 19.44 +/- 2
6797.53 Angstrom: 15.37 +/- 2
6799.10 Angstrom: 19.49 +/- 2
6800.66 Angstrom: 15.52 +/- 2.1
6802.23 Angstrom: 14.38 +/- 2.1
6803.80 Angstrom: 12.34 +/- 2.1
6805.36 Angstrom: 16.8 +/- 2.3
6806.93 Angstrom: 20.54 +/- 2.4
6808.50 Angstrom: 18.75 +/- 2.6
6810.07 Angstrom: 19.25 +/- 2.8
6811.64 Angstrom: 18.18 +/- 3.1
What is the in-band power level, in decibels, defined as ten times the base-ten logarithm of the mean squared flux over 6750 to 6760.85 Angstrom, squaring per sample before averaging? 24.4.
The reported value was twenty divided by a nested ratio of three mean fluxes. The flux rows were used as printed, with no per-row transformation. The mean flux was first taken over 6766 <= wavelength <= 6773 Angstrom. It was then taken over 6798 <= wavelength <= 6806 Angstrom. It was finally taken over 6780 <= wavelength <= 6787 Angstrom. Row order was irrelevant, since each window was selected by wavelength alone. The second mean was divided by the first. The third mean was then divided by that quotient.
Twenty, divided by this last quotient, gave 1.06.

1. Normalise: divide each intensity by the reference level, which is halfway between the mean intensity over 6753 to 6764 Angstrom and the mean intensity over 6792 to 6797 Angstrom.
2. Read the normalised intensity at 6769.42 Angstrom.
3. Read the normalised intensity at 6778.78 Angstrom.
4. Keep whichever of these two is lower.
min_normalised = 0.87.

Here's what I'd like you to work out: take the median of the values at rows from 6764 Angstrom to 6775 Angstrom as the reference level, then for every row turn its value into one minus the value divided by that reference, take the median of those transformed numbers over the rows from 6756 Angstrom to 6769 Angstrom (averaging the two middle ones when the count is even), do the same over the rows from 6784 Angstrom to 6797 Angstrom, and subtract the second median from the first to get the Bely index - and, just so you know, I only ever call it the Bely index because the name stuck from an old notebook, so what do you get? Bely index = 0.04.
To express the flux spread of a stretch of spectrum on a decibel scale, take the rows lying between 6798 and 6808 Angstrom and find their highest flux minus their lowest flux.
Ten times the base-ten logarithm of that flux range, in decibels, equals 9.1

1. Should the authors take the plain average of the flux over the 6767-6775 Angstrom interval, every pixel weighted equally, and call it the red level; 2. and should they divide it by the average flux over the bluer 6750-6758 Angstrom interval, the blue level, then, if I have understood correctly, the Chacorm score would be 1.05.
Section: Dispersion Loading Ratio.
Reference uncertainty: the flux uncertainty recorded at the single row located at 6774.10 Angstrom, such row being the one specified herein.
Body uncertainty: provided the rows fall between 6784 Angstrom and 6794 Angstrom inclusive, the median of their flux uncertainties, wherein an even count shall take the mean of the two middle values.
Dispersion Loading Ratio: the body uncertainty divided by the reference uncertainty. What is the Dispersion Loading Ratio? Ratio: 1.00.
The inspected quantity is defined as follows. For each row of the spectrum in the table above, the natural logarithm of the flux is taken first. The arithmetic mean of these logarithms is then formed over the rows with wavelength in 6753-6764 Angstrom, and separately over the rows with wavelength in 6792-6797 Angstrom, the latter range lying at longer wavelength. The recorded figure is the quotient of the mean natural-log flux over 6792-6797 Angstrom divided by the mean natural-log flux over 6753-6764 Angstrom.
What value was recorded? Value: 0.99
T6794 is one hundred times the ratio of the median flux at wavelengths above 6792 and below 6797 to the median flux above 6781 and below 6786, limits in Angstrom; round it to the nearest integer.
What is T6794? 98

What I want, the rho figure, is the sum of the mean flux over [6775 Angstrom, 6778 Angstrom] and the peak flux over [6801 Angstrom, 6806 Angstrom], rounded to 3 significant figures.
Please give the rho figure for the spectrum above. 33.6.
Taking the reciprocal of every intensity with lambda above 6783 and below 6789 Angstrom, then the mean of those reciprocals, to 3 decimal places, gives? 0.062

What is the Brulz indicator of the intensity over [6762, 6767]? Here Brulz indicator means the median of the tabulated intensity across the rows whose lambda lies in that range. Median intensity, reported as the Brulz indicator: 17.9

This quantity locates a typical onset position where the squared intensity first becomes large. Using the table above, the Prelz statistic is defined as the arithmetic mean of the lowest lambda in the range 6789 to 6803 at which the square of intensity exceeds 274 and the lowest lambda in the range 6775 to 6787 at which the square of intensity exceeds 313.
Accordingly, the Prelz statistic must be 6785.0 Angstrom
